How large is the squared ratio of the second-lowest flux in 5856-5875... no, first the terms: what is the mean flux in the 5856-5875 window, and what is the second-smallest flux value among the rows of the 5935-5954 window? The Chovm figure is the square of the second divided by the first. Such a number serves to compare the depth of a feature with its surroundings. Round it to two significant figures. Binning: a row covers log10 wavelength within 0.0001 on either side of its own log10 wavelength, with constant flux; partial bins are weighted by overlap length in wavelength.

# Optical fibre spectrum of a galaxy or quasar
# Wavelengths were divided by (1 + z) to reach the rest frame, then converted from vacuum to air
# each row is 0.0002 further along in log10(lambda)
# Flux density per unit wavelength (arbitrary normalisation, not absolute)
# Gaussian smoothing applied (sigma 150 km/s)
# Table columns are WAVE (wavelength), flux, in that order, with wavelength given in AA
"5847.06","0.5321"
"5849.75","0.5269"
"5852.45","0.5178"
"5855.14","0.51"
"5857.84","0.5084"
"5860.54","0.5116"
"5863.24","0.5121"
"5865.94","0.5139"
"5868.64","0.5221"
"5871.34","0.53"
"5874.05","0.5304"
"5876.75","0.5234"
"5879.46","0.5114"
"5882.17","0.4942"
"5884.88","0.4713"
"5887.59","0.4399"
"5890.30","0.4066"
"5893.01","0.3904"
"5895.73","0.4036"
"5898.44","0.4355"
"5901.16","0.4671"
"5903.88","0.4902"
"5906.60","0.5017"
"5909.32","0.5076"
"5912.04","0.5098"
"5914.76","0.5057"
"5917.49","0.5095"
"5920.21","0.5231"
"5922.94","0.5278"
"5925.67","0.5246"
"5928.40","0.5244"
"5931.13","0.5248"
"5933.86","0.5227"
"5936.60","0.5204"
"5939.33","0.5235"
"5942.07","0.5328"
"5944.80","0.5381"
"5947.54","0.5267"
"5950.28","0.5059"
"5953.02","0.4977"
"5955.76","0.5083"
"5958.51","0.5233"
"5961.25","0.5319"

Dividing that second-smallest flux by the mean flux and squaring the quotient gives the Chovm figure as 0.95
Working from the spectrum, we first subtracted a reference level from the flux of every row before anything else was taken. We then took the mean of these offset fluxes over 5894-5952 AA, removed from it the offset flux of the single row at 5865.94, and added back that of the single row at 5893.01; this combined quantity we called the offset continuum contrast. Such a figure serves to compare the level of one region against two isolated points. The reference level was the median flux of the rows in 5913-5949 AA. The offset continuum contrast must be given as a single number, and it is -0.14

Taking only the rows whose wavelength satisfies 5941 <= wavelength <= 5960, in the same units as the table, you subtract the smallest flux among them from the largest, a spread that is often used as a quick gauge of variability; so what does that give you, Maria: 0.040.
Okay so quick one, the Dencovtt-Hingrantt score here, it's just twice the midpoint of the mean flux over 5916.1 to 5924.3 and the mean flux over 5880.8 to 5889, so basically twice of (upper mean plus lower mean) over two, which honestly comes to 0.99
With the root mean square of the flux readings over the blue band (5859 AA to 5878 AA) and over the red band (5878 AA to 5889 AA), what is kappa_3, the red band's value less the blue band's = -0.04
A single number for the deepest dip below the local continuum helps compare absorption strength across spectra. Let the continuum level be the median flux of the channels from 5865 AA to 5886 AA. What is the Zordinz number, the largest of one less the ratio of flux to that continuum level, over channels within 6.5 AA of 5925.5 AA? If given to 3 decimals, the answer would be -0.010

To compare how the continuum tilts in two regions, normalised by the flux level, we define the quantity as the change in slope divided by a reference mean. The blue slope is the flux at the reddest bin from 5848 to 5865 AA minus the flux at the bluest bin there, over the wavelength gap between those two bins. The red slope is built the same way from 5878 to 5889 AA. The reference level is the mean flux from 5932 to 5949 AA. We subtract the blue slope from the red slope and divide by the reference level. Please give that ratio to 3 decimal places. -0.015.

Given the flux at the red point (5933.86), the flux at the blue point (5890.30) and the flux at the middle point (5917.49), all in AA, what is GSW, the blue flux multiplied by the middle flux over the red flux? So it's 0.40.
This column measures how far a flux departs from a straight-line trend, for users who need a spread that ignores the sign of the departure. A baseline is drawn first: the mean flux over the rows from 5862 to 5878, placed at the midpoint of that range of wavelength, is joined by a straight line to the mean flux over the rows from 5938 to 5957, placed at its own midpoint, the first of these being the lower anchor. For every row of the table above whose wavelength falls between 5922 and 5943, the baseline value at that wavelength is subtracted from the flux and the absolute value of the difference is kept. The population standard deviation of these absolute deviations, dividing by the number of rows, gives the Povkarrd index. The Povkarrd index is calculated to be 0.004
